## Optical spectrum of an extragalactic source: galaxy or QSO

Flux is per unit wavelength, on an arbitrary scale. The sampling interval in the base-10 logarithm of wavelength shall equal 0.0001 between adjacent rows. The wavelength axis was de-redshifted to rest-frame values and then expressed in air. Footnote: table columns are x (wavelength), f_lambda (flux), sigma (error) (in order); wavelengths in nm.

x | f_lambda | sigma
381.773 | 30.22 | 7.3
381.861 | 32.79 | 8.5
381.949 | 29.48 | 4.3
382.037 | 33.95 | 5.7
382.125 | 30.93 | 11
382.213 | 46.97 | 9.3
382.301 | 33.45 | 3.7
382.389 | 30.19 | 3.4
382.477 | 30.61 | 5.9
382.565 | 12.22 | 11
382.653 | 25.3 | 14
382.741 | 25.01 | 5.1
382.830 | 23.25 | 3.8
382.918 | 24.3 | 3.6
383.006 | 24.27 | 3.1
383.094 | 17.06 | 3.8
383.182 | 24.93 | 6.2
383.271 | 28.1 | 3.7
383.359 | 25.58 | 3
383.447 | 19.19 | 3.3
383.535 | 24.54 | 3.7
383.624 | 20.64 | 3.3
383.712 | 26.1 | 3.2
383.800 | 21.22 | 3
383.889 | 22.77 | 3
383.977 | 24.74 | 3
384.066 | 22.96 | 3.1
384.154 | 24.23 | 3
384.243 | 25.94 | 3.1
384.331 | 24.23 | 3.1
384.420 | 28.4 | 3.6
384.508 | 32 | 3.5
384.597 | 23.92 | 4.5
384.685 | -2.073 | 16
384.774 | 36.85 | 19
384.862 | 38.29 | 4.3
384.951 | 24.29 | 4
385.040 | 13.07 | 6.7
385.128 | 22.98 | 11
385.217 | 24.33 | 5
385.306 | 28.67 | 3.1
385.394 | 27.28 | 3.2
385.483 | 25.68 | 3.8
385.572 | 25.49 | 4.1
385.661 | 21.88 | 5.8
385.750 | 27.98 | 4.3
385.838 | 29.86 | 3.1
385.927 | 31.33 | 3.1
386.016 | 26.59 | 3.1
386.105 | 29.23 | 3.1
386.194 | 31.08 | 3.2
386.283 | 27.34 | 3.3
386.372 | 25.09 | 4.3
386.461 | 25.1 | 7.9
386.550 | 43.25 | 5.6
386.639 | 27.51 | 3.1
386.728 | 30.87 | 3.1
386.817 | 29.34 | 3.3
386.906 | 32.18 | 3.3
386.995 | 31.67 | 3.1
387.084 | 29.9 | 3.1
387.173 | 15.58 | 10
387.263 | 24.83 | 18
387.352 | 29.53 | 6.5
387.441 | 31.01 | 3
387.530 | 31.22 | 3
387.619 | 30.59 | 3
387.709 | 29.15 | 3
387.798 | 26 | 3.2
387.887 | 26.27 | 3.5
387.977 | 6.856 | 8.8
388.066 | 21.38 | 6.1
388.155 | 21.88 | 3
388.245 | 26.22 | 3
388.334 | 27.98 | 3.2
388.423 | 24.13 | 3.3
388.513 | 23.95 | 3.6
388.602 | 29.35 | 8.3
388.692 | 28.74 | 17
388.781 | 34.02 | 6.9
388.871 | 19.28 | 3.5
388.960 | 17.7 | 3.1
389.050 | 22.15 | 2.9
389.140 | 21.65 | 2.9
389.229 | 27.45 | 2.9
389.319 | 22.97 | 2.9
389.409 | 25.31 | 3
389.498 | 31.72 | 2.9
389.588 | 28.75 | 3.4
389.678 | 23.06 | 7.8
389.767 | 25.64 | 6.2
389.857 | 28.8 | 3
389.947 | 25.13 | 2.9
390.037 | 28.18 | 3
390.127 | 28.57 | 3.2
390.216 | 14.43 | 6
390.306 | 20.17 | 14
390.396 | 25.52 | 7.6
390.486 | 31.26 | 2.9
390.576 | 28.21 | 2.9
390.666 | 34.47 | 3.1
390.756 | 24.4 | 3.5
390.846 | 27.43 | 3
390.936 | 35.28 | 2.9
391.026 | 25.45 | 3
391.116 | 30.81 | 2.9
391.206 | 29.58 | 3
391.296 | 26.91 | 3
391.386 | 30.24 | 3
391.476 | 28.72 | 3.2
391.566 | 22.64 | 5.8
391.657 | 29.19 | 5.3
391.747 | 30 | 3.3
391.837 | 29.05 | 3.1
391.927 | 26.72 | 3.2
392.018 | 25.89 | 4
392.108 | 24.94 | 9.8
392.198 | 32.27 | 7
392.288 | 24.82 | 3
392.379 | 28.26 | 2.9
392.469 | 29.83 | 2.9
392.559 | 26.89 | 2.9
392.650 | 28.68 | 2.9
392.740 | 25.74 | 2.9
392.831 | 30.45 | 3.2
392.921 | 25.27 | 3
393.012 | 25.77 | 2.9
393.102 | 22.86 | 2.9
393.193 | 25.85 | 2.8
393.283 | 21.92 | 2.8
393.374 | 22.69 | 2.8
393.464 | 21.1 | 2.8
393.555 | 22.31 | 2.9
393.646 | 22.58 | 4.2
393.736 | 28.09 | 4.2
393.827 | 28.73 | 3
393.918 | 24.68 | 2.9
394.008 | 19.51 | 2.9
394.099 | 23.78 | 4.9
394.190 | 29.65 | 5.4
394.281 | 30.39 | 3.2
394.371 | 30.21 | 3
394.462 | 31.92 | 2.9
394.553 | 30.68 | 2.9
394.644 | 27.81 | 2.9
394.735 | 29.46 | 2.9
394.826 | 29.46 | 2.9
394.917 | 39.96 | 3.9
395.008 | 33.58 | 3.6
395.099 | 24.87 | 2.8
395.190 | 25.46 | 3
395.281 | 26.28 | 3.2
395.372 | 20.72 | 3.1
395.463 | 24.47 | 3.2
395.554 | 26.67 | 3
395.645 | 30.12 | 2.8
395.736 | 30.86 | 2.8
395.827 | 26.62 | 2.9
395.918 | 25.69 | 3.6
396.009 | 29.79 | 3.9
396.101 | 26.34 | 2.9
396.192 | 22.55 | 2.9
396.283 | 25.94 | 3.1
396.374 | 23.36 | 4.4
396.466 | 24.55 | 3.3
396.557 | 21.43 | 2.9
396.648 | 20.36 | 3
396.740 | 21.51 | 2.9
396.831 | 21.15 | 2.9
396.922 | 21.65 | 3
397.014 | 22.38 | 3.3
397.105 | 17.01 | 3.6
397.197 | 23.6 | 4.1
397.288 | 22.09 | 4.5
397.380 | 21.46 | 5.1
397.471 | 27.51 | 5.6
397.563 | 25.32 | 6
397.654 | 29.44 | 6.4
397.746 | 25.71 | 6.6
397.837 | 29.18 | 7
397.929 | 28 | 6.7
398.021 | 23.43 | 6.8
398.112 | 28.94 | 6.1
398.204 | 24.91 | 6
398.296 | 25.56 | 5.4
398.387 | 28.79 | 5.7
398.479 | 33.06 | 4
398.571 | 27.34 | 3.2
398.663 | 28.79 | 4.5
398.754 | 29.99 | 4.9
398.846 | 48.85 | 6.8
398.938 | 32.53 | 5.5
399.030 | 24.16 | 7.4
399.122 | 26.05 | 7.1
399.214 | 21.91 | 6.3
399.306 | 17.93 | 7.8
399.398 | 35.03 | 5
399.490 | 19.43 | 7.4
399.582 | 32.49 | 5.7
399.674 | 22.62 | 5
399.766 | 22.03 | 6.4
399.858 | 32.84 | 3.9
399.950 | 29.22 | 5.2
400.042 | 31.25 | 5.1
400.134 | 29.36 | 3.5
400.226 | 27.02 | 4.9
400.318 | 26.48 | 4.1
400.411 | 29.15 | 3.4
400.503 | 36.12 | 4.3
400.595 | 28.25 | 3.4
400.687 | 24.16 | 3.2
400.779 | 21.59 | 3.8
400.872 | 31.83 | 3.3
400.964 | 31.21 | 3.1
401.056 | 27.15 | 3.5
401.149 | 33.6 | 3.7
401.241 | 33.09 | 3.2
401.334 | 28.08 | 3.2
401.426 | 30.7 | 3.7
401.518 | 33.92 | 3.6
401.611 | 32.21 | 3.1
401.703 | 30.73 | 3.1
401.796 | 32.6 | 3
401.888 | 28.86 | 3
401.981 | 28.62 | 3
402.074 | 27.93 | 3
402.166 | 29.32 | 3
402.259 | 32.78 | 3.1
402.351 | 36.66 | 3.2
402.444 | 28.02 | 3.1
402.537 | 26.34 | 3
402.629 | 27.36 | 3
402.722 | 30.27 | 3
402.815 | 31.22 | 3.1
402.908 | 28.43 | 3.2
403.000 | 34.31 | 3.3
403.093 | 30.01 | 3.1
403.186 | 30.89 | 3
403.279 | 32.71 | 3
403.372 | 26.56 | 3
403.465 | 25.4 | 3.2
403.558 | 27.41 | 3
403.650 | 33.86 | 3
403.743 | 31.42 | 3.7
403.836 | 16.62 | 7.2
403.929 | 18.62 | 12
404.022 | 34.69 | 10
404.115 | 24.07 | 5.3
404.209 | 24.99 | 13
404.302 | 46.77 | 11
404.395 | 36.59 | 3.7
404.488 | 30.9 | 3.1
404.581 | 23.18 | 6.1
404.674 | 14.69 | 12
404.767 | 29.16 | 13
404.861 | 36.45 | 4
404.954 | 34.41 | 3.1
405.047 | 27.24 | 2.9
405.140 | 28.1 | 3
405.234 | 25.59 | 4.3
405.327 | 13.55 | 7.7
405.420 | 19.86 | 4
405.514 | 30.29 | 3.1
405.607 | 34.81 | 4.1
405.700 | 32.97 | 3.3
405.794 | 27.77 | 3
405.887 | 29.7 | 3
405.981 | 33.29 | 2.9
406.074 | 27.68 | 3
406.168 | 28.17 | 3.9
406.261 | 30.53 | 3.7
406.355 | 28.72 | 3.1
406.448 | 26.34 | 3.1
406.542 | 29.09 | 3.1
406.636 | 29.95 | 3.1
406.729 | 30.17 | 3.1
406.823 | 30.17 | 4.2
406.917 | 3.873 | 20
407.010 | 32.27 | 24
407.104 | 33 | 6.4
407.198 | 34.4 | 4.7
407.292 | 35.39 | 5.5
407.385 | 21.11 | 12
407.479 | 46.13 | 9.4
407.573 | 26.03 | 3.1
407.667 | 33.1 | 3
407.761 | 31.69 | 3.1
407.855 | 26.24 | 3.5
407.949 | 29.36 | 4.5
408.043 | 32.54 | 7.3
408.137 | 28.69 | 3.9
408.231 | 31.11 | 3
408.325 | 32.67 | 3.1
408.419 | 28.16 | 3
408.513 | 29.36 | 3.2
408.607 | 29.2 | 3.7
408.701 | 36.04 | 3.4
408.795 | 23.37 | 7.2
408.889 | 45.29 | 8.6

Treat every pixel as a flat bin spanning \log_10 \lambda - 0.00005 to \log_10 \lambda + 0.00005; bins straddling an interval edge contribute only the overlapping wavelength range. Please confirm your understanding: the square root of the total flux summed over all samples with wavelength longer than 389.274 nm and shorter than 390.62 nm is 19.7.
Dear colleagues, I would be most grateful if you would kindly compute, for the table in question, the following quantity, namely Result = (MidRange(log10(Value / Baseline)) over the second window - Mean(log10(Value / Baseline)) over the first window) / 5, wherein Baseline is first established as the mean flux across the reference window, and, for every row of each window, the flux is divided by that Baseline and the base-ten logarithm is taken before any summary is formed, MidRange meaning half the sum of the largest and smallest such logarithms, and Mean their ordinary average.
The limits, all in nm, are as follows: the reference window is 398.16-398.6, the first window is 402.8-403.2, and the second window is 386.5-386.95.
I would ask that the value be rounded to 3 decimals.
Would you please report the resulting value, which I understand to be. 0.010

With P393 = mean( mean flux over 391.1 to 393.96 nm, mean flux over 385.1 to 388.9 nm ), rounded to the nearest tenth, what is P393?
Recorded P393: 26.9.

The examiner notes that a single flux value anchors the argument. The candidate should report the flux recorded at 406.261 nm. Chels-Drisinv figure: 30.53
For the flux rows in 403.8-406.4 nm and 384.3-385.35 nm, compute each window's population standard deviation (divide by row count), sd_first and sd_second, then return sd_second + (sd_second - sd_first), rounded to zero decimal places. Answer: 13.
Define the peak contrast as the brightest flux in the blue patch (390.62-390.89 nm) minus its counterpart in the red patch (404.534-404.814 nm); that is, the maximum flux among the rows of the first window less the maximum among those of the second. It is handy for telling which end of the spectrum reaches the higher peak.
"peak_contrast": 5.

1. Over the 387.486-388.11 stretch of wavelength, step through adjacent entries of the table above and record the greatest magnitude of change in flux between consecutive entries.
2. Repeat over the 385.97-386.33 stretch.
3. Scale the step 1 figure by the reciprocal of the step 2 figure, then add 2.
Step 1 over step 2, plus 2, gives 7.19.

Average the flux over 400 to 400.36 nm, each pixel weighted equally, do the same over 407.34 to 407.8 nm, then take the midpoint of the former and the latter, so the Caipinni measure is 30.1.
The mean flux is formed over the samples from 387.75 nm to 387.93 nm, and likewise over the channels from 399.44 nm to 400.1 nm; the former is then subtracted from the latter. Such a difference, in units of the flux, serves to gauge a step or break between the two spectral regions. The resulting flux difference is 1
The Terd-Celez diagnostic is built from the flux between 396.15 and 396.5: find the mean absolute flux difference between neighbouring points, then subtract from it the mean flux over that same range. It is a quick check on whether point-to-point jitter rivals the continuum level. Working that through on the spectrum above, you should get -21.7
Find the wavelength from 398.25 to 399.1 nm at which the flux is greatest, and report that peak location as 398.846 nm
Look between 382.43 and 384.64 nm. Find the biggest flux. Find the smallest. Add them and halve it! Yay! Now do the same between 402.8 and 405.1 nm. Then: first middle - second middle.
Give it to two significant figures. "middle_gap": -8.6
